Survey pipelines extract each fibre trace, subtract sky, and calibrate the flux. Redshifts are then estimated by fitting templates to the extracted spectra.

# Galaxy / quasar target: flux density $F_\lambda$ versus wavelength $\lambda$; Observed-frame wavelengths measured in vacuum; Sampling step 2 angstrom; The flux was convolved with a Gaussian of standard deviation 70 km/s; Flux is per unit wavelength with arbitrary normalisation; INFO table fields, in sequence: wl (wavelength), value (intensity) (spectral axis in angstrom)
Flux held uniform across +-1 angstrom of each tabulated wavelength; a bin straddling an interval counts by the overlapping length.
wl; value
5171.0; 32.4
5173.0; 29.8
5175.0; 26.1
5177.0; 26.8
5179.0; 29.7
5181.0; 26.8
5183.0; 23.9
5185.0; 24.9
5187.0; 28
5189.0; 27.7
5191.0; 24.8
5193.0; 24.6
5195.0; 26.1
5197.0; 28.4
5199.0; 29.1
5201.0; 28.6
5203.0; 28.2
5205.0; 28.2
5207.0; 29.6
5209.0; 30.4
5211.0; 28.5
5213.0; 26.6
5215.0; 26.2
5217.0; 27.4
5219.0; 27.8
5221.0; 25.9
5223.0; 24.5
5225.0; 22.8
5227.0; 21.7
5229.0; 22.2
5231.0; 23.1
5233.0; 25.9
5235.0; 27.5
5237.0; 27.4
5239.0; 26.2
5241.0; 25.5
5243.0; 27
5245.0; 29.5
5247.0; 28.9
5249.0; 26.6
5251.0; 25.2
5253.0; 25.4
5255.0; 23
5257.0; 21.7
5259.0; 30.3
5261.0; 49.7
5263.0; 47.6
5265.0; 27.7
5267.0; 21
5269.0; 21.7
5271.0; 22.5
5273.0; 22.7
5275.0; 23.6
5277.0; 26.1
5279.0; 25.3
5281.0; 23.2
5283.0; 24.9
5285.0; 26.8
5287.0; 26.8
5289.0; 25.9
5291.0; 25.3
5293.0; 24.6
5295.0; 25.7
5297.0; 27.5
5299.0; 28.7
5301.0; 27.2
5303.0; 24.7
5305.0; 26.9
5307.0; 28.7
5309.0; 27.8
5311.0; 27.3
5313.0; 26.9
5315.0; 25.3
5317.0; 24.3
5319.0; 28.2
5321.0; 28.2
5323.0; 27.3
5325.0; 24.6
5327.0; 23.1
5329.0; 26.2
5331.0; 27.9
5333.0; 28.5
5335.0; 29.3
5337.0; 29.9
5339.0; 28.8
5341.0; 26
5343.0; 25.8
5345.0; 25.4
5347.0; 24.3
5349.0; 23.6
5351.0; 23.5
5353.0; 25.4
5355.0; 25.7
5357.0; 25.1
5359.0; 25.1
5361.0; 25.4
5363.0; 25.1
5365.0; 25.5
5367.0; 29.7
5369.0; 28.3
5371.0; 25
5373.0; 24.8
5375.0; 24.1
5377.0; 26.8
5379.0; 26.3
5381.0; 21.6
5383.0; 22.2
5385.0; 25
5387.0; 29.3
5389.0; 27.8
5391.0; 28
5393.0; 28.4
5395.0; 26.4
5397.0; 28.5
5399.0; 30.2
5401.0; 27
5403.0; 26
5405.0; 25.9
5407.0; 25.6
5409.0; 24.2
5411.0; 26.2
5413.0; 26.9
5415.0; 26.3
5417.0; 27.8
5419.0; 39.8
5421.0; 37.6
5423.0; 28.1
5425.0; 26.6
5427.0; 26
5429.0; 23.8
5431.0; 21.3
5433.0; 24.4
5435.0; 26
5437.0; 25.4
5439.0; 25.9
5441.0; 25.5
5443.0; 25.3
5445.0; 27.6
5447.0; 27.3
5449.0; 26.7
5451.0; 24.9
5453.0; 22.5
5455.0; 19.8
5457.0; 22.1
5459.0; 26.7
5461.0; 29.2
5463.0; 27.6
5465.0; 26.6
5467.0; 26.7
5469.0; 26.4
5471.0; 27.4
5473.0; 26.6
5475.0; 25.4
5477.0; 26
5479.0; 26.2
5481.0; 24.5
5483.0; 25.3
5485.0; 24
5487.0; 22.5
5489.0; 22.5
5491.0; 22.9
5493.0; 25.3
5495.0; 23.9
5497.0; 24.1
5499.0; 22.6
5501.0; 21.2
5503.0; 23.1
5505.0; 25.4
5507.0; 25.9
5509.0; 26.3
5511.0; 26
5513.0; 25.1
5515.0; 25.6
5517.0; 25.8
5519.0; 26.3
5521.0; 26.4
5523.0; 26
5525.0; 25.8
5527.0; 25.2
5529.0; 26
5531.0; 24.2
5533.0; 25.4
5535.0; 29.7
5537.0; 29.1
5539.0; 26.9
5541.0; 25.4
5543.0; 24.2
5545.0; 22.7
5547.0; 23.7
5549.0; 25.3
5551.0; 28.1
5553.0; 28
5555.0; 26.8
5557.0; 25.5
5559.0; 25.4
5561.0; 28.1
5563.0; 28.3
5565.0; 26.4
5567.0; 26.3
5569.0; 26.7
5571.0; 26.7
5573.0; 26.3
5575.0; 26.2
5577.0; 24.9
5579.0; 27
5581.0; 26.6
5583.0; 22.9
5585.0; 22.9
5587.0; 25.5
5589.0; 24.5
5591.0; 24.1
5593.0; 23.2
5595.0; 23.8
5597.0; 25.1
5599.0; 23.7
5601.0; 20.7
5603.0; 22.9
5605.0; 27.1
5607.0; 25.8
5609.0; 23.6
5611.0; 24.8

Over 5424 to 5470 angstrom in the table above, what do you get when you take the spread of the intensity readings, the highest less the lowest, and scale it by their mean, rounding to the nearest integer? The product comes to 239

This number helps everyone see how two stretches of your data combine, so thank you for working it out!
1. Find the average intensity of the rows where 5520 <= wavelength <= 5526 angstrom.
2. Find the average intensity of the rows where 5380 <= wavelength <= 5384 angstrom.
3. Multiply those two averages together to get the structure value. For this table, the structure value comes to 571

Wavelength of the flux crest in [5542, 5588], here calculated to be 5563.0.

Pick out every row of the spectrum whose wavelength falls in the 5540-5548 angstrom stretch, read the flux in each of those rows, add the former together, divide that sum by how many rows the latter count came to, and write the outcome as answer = 24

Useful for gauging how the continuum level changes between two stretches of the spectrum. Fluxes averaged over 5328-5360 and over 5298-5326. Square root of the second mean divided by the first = 1.01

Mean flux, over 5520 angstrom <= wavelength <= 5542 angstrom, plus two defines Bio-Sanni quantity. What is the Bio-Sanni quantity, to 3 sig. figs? 28.4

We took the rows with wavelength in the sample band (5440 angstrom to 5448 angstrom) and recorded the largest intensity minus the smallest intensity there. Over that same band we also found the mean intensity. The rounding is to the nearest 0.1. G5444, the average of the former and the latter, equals 14.4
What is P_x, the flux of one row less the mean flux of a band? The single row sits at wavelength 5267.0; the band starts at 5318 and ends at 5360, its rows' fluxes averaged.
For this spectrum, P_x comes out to -5.3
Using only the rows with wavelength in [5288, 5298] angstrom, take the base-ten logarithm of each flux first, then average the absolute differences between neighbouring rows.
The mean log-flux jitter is 0.02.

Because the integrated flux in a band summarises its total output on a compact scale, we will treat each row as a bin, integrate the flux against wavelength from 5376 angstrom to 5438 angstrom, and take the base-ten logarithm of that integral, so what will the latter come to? 3.2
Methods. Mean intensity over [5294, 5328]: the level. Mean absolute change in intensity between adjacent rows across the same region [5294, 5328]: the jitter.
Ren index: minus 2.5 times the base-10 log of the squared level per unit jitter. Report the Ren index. -6.7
